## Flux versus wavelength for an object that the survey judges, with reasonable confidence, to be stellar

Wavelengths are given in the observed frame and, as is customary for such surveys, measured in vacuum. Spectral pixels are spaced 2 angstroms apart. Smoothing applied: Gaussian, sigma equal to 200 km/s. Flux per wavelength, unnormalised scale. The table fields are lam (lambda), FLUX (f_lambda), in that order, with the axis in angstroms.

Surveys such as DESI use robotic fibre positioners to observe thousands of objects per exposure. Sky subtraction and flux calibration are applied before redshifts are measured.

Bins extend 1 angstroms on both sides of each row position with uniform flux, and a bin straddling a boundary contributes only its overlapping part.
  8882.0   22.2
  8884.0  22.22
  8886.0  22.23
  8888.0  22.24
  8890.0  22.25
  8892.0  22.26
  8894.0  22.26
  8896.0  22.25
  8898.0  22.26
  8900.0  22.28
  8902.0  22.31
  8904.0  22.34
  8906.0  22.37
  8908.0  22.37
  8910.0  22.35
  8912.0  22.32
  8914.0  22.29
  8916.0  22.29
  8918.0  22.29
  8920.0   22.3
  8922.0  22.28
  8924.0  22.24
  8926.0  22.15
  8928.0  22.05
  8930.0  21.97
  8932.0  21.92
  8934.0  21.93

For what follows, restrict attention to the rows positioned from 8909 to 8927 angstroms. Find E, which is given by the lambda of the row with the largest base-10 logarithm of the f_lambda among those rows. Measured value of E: 8910.0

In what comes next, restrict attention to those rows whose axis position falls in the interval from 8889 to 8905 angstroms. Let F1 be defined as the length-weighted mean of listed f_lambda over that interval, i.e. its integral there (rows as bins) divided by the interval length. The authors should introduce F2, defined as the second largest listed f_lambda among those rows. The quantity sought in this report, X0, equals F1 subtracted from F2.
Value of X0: 0.034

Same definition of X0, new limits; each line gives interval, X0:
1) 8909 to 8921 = 0.013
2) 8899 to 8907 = 0.015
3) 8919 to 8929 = 0.076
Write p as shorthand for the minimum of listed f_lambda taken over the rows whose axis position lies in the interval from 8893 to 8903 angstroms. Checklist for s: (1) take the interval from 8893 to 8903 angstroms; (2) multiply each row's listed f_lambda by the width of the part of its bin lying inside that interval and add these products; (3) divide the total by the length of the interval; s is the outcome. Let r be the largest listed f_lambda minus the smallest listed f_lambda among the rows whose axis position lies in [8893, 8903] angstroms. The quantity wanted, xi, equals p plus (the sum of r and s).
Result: 44.6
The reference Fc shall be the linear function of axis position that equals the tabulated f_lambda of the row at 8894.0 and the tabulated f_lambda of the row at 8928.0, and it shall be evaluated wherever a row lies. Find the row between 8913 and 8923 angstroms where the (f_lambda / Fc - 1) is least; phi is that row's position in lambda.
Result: 8914.0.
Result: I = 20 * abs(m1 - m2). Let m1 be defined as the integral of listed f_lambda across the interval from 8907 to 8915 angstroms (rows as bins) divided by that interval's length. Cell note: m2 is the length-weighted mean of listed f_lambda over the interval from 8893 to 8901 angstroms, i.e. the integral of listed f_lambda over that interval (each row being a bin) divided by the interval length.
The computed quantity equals 1.4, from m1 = 22.33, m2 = 22.3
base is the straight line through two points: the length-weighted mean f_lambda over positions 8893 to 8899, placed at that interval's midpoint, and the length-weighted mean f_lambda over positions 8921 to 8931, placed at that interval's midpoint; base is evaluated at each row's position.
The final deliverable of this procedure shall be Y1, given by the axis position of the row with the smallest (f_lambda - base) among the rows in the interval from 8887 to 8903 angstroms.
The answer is 8888.0 angstroms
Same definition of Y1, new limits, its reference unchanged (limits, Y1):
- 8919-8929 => 8928.0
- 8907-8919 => 8914.0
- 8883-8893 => 8884.0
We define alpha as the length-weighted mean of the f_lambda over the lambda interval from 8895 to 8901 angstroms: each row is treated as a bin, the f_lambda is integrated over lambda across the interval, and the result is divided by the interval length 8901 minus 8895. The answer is 22.3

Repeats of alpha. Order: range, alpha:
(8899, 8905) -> 22.3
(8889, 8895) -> 22.3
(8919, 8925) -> 22.3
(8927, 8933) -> 22.0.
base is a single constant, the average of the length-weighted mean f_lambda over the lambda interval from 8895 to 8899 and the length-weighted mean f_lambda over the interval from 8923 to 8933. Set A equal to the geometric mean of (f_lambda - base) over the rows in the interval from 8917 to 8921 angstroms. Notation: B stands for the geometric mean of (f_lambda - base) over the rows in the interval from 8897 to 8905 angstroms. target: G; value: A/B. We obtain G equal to 1.0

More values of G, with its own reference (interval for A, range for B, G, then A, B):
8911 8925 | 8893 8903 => 1.1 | 0.124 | 0.11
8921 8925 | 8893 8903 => 0.9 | 0.097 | 0.11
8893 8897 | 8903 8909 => 0.5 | 0.094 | 0.20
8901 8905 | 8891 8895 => 1.6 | 0.164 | 0.10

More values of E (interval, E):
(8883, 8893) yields 8892.0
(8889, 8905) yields 8904.0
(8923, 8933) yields 8924.0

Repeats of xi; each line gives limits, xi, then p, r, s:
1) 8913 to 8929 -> 44.5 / 22.05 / 0.25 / 22.2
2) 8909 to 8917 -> 44.7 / 22.29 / 0.06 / 22.3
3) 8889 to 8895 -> 44.5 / 22.25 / 0.01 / 22.3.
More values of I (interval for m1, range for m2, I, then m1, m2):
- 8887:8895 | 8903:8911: 2.1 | 22.25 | 22.4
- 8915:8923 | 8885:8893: 0.9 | 22.29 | 22.2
